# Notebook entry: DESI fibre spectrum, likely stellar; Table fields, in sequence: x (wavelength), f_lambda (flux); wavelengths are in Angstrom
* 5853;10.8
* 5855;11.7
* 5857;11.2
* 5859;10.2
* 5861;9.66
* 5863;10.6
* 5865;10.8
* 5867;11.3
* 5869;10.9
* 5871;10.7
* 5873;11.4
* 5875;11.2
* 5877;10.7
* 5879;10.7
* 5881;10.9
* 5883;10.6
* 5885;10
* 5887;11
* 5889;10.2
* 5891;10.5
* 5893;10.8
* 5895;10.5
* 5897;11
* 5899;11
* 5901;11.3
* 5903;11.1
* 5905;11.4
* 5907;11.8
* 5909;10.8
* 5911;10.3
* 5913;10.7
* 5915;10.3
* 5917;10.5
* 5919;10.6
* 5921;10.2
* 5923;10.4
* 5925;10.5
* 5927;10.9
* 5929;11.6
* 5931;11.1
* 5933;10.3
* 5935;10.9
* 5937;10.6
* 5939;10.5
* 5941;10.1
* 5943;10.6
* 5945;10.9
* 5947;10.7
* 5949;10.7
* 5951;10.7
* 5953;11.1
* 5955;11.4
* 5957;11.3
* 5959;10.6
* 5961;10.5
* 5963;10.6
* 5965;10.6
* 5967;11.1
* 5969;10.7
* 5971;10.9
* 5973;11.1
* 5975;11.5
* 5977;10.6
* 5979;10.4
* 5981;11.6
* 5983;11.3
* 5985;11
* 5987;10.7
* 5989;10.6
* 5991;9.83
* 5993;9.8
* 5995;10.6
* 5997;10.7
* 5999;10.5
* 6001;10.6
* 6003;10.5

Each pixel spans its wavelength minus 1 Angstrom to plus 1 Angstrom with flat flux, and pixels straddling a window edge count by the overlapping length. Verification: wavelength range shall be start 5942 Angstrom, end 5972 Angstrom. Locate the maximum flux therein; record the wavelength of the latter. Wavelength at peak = 5955 Angstrom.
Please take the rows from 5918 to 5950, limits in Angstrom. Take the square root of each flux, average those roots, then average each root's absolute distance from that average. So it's 0.041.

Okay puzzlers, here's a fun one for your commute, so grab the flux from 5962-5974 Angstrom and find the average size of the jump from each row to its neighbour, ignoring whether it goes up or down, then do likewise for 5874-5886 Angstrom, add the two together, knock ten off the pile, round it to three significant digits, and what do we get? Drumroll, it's -9.42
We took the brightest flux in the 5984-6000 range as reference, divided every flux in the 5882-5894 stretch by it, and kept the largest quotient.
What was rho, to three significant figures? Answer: 1.00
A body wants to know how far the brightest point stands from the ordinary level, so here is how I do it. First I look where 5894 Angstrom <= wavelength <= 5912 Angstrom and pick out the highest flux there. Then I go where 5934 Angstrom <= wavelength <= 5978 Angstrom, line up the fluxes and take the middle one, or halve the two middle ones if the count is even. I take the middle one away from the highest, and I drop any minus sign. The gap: 1.1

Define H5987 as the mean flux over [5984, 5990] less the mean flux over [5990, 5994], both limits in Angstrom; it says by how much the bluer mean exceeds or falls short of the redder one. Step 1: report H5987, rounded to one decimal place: 1.0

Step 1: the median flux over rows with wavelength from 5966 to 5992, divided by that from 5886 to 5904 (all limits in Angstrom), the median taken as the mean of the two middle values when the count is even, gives 0.99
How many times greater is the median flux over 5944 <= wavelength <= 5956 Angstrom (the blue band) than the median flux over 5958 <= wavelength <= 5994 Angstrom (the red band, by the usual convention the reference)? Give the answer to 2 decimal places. 1.01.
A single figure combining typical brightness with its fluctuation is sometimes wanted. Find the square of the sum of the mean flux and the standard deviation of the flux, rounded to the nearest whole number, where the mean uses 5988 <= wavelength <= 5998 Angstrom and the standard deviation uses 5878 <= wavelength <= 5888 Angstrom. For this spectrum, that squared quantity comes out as 114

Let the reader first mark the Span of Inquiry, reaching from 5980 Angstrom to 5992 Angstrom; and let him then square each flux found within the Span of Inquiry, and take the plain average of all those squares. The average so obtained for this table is 118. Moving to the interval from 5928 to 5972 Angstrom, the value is 117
